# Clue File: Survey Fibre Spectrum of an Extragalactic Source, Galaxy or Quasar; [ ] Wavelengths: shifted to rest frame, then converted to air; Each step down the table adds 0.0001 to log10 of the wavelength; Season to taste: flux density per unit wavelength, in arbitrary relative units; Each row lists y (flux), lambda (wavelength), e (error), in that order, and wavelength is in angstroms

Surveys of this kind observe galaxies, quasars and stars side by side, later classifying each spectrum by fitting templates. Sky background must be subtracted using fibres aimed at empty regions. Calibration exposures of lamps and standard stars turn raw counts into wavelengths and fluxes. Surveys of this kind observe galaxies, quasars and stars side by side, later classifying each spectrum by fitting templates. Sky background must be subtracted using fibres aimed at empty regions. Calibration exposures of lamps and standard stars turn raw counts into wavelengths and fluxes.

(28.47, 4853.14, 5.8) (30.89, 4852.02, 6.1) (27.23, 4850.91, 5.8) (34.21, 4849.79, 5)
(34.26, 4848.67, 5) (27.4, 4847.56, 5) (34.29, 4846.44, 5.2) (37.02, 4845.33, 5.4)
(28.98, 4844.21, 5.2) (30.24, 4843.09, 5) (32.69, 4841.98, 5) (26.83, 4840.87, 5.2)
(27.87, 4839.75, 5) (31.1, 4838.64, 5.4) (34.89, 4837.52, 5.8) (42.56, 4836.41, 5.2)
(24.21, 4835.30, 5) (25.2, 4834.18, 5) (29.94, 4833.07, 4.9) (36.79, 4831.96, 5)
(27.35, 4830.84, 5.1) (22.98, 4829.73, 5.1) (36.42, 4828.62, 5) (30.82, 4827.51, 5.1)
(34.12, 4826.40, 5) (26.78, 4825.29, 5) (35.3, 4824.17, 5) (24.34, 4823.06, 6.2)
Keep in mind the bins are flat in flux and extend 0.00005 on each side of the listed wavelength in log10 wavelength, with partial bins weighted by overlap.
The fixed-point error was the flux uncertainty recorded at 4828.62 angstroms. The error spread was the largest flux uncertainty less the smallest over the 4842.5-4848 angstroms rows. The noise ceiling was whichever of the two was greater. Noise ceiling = 5.00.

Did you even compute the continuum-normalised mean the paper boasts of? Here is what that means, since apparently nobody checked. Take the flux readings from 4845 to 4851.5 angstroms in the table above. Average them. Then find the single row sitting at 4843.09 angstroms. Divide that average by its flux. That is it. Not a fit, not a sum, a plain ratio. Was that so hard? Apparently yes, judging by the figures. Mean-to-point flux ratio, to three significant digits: 1.07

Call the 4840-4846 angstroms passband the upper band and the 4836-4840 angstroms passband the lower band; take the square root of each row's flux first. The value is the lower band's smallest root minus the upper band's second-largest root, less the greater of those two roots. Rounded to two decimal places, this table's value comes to -6.16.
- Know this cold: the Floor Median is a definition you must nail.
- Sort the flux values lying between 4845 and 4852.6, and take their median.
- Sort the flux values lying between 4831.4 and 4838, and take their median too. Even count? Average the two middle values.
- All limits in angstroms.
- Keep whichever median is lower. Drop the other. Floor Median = 32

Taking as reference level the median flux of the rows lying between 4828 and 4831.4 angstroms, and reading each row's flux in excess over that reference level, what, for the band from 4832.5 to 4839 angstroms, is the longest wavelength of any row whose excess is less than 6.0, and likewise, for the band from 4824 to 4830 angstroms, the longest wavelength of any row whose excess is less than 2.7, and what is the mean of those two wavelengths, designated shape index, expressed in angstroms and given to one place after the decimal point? 4834.2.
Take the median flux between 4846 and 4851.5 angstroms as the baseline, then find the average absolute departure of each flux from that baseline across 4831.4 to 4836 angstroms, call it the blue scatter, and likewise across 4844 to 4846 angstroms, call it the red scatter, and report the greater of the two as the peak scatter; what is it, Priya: 6.5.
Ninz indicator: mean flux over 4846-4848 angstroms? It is 30.8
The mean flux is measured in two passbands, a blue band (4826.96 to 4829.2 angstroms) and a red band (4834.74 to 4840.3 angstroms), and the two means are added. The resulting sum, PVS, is 65.7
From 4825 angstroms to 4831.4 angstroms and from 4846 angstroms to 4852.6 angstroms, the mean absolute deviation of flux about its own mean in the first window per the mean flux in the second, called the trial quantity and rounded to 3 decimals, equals 0.129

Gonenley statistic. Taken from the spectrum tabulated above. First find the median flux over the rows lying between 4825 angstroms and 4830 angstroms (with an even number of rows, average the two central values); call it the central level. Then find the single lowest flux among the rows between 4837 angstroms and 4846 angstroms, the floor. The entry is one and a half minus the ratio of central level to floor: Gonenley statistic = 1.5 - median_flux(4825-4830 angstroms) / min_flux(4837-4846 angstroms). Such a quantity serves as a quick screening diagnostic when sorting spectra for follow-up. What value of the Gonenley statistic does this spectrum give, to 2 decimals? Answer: 0.35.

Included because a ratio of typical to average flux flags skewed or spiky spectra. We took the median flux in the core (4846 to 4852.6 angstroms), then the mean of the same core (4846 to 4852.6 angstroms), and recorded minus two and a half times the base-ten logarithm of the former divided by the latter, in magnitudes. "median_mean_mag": -0.04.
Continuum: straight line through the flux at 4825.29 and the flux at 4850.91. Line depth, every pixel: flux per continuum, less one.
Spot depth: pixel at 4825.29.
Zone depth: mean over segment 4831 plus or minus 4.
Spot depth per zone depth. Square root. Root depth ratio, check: 0.00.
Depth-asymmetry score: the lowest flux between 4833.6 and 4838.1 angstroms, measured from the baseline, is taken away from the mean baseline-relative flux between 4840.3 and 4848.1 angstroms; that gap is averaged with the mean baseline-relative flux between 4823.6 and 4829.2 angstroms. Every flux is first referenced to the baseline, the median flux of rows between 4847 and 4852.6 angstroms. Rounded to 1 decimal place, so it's 4.3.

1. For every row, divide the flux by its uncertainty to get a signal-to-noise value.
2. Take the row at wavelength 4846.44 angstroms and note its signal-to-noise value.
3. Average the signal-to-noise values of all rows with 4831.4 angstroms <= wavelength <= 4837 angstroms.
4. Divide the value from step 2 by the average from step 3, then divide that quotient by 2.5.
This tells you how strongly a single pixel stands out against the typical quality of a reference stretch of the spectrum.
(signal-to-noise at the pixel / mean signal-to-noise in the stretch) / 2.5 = 0.42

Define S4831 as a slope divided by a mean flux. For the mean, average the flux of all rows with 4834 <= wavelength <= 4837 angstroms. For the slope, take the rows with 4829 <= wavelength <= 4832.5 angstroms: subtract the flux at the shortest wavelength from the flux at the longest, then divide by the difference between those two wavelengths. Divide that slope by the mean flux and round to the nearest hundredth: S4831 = 0.20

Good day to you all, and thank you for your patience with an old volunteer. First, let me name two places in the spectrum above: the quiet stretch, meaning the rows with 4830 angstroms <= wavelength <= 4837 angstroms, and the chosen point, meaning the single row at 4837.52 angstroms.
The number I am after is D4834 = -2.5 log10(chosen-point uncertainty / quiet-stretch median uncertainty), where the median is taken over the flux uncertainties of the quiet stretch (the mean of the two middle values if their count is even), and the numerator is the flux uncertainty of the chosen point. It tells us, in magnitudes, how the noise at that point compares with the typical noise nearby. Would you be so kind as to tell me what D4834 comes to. -0.16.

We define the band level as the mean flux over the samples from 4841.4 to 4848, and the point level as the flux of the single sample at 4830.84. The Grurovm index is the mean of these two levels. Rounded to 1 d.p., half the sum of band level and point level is 29.6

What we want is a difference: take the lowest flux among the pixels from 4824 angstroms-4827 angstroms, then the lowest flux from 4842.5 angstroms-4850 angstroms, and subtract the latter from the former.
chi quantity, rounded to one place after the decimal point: -0.6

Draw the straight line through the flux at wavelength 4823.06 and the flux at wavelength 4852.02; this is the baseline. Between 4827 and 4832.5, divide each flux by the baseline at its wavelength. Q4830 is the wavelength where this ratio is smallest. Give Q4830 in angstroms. 4829.73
